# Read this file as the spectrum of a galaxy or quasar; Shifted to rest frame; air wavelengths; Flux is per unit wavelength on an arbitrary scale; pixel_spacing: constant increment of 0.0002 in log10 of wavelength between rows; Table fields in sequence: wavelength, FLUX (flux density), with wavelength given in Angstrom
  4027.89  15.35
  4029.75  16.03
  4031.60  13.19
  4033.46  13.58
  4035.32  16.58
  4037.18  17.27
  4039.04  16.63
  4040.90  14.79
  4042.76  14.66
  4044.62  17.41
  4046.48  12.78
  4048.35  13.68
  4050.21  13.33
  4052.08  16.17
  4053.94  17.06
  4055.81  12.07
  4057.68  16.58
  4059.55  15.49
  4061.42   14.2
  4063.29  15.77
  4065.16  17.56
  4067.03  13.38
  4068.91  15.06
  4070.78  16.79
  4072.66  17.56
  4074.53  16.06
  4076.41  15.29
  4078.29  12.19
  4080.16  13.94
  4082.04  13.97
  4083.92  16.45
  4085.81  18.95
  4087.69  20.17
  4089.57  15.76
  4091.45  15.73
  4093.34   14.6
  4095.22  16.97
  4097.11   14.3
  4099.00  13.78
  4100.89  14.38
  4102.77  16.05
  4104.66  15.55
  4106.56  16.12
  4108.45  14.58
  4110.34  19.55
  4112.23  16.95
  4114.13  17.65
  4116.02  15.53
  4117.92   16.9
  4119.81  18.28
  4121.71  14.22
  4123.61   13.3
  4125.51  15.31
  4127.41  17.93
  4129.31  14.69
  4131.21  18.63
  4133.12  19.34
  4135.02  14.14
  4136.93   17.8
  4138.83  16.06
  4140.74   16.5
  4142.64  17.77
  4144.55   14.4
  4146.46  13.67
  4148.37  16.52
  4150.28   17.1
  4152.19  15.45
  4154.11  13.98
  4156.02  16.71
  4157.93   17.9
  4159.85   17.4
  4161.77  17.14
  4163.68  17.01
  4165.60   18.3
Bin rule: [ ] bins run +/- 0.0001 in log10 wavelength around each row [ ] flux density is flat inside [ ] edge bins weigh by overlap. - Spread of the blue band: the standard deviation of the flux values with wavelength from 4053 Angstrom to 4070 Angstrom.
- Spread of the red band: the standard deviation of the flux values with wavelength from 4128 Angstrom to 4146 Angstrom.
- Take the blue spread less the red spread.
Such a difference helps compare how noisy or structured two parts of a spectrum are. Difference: -0.1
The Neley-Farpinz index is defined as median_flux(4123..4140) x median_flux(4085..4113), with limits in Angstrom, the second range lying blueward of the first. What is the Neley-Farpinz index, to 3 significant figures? 253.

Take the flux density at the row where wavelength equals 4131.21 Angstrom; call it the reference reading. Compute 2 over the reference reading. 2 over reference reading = 0.107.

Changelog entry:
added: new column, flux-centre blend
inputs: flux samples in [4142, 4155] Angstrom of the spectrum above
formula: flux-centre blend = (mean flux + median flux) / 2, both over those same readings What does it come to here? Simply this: 15.5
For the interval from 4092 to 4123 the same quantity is 15.9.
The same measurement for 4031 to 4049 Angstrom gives 14.9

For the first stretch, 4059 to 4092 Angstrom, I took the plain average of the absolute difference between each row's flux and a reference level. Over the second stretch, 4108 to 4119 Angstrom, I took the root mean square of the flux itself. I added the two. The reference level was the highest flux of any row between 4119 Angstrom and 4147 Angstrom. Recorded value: 20.6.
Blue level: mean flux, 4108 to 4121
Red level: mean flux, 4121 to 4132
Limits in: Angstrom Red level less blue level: -1.4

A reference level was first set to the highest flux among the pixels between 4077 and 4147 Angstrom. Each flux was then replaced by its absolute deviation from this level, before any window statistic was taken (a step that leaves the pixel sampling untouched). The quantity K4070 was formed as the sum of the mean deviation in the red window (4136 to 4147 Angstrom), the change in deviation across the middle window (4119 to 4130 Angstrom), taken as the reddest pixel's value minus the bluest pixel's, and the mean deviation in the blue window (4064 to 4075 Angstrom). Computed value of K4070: 12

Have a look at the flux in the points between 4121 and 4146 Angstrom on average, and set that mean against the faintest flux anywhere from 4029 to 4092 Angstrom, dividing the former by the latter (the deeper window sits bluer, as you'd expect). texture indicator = 1.34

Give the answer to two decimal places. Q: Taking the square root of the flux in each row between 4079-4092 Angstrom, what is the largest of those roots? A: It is 4.49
